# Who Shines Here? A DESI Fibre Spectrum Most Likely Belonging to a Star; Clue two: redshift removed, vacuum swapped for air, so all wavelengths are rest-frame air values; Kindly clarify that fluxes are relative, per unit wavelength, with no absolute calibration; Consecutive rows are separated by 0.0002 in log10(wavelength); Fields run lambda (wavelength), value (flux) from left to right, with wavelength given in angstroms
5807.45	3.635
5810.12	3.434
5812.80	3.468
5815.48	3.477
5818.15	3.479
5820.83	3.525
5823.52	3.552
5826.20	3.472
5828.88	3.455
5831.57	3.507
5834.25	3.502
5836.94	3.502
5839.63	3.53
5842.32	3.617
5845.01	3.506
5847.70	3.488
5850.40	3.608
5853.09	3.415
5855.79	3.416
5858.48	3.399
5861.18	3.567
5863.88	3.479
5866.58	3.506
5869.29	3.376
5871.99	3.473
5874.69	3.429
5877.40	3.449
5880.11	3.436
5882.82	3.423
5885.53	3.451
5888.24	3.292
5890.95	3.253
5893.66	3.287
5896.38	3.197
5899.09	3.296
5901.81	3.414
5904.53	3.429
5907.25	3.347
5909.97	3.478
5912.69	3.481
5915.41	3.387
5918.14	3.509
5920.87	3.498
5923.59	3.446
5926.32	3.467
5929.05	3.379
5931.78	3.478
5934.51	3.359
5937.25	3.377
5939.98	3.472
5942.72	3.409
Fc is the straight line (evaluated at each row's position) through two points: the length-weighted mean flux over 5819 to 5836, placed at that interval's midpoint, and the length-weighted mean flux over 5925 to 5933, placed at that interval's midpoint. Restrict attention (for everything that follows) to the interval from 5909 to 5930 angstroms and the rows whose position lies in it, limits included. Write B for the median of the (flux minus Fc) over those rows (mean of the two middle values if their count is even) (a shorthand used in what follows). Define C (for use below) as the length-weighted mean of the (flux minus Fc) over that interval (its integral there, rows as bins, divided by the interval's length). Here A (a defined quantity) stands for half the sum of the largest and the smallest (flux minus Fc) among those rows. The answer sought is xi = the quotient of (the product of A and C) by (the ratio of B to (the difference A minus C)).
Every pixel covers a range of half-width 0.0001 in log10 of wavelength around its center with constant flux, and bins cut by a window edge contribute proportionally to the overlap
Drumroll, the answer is 0.0000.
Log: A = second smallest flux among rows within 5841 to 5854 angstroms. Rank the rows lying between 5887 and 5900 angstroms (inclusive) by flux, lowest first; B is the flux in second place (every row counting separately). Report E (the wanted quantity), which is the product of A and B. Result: 11.3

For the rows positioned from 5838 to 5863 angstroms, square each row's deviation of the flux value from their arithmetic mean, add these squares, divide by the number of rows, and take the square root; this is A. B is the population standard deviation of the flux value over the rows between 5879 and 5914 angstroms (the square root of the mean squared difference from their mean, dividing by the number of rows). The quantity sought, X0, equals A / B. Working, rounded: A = 0.078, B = 0.090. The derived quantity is 0.87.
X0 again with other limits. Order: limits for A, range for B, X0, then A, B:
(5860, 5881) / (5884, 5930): 0.58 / 0.053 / 0.092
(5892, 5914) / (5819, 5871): 1.49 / 0.095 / 0.064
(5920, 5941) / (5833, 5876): 0.74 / 0.051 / 0.068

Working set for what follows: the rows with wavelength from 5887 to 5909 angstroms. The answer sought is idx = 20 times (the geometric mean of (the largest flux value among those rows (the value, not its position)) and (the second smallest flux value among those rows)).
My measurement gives 66.8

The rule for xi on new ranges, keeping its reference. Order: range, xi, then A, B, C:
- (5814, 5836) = 0.0000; 0.002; -0.01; -0.006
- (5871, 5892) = 0.0071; -0.106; -0.04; -0.067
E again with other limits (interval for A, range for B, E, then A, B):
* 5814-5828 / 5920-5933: 12.0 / 3.477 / 3.446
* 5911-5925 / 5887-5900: 11.2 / 3.446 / 3.253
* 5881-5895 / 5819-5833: 11.4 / 3.287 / 3.472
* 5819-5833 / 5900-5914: 11.9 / 3.472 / 3.414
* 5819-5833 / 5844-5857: 11.9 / 3.472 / 3.416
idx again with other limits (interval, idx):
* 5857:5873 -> 69.6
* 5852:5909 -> 68.1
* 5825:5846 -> 70.9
